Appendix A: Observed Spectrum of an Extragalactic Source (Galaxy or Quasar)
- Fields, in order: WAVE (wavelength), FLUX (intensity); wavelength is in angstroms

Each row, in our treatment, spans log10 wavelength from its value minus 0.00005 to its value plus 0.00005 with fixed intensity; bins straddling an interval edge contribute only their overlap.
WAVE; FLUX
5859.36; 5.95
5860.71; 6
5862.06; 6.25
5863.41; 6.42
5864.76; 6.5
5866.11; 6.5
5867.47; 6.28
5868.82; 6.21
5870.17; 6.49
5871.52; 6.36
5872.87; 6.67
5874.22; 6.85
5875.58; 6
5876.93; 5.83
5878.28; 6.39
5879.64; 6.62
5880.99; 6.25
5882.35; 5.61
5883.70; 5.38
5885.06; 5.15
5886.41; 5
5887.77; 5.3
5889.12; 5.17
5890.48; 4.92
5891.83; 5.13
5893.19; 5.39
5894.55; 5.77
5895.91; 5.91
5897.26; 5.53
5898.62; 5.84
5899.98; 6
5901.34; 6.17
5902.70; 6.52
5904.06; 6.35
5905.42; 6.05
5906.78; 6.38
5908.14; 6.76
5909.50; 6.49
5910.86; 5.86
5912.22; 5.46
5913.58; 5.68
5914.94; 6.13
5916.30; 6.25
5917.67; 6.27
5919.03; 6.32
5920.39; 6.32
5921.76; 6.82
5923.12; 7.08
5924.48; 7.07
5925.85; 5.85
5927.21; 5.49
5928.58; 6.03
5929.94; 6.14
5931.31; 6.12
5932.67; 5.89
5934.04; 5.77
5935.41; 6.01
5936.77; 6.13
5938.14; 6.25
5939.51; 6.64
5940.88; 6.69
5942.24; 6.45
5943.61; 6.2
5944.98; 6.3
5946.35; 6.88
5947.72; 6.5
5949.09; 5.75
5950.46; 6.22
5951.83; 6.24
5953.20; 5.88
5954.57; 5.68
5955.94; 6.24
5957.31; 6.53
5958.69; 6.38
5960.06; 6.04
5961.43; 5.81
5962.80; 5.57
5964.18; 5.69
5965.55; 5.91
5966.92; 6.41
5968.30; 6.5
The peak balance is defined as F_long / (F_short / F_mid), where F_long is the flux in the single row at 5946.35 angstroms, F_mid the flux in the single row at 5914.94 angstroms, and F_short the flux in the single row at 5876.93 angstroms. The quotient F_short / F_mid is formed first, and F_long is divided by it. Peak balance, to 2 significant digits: 7.2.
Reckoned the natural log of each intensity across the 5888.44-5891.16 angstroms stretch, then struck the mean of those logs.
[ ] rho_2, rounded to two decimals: 1.62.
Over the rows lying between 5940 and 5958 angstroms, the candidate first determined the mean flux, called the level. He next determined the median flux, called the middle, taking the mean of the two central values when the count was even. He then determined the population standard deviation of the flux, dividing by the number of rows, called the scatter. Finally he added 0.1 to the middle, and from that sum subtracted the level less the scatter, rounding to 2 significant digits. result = 0.40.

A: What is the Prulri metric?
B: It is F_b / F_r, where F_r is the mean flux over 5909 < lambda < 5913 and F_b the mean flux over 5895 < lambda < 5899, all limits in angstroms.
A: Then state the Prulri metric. 0.97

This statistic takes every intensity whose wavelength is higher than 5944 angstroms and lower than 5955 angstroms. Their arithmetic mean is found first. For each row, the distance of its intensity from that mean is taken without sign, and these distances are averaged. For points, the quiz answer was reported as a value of 0.31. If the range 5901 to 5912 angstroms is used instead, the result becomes 0.22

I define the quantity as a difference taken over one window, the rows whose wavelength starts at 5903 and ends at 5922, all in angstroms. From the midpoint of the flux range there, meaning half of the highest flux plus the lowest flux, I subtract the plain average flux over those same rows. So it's -0.08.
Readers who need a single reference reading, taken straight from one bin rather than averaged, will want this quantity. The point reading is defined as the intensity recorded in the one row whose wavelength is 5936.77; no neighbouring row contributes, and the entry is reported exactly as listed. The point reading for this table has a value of 6.13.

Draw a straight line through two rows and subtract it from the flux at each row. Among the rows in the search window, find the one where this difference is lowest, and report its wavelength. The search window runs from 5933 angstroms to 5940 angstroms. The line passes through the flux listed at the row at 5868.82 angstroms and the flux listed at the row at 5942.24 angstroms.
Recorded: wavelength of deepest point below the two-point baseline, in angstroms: 5934.04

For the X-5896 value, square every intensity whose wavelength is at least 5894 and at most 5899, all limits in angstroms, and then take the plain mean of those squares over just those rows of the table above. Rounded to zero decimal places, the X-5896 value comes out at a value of 33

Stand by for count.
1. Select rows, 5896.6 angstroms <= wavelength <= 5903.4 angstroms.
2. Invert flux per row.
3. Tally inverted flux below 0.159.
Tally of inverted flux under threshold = 1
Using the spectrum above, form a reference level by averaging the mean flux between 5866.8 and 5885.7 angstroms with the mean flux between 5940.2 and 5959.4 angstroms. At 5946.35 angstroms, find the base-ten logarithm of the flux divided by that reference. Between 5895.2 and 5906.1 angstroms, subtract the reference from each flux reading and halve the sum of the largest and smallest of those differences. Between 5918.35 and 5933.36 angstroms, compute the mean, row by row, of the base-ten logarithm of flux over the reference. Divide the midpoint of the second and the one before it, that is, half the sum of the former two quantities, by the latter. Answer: -21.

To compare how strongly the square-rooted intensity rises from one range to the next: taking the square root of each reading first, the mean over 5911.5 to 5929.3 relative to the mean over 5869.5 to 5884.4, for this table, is 1.00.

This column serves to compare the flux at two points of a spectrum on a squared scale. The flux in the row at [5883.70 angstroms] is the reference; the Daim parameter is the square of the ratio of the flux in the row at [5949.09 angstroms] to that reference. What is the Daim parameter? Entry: 1.14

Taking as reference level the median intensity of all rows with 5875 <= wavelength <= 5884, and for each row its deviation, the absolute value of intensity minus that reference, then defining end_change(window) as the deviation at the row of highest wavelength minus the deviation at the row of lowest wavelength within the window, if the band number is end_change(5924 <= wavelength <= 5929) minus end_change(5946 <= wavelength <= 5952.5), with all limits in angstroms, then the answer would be -0.4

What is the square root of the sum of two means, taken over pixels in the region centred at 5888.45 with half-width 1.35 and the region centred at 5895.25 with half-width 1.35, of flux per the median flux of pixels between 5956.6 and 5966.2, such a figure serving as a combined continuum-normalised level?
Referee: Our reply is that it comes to 1.37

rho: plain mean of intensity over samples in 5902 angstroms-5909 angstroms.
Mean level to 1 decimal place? 6.4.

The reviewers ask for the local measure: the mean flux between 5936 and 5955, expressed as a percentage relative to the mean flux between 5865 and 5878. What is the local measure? 99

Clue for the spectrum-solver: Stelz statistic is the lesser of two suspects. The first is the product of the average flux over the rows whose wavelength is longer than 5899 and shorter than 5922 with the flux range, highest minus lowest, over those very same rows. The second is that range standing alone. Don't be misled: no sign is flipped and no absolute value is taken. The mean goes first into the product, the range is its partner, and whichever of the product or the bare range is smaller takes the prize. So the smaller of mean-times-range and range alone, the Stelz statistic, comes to 1.4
